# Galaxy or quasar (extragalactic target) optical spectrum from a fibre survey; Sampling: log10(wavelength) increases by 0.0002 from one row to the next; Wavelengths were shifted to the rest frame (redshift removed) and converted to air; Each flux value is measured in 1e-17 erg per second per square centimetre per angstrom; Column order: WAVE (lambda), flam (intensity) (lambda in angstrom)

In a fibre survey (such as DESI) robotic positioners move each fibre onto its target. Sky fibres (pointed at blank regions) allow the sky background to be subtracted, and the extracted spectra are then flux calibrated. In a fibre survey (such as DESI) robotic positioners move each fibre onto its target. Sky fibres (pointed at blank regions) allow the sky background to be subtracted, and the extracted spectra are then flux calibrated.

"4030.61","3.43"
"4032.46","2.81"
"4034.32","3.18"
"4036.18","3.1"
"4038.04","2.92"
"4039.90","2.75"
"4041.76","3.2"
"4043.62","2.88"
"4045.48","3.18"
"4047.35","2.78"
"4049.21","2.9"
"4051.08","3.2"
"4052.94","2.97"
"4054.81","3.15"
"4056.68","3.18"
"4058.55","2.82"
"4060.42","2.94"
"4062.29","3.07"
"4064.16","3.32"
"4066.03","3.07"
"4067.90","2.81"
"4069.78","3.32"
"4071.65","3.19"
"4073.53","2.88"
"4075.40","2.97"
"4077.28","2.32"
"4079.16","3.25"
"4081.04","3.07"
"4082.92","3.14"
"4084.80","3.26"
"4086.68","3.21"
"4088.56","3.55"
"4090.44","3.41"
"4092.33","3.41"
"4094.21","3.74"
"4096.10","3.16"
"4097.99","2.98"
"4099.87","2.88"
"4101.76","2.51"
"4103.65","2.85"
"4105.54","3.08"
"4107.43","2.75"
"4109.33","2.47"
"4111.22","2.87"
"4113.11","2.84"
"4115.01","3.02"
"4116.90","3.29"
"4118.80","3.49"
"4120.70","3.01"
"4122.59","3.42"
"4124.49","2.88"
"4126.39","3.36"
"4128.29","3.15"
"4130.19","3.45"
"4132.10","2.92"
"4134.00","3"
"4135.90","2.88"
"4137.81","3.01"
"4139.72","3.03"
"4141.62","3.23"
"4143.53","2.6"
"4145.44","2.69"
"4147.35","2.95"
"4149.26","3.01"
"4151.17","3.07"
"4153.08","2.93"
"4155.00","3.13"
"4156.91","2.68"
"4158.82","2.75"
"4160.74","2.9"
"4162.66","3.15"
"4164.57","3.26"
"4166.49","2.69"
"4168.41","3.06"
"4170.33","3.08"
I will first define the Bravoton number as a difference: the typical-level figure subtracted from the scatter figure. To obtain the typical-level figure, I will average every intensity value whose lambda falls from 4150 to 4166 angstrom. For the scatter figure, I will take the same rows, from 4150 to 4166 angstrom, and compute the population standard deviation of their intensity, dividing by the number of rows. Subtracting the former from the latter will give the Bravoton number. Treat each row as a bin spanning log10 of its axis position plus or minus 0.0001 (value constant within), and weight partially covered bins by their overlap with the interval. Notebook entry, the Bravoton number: -2.79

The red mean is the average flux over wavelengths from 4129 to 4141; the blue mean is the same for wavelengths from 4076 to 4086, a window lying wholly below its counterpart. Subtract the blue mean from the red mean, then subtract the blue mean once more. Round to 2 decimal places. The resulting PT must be -2.97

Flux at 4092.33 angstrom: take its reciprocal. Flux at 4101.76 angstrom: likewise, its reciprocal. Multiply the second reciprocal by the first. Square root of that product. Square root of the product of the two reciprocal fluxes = 0.34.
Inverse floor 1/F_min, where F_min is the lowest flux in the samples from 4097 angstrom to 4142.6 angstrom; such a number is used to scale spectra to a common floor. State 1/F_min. 0.405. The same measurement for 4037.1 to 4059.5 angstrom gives 0.364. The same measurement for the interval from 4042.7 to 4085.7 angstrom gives 0.431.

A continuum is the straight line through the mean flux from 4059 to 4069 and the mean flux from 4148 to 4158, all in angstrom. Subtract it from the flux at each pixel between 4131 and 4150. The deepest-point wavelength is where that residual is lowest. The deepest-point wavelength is 4143.53 angstrom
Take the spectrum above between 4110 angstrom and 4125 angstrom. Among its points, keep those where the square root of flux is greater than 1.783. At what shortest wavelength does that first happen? 4116.90 angstrom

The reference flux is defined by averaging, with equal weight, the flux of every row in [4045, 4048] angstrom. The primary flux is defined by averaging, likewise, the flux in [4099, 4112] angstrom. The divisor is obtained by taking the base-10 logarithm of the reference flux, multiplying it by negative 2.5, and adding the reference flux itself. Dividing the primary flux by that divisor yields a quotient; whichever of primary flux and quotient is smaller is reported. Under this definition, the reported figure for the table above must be 1.55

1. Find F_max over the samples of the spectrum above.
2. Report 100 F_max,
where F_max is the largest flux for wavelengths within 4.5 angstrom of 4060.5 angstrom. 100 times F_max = 332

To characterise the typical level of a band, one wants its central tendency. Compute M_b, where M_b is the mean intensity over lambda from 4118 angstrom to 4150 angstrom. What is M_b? 3.06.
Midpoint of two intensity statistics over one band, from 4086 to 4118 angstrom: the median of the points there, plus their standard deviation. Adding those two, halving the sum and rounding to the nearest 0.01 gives 1.68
